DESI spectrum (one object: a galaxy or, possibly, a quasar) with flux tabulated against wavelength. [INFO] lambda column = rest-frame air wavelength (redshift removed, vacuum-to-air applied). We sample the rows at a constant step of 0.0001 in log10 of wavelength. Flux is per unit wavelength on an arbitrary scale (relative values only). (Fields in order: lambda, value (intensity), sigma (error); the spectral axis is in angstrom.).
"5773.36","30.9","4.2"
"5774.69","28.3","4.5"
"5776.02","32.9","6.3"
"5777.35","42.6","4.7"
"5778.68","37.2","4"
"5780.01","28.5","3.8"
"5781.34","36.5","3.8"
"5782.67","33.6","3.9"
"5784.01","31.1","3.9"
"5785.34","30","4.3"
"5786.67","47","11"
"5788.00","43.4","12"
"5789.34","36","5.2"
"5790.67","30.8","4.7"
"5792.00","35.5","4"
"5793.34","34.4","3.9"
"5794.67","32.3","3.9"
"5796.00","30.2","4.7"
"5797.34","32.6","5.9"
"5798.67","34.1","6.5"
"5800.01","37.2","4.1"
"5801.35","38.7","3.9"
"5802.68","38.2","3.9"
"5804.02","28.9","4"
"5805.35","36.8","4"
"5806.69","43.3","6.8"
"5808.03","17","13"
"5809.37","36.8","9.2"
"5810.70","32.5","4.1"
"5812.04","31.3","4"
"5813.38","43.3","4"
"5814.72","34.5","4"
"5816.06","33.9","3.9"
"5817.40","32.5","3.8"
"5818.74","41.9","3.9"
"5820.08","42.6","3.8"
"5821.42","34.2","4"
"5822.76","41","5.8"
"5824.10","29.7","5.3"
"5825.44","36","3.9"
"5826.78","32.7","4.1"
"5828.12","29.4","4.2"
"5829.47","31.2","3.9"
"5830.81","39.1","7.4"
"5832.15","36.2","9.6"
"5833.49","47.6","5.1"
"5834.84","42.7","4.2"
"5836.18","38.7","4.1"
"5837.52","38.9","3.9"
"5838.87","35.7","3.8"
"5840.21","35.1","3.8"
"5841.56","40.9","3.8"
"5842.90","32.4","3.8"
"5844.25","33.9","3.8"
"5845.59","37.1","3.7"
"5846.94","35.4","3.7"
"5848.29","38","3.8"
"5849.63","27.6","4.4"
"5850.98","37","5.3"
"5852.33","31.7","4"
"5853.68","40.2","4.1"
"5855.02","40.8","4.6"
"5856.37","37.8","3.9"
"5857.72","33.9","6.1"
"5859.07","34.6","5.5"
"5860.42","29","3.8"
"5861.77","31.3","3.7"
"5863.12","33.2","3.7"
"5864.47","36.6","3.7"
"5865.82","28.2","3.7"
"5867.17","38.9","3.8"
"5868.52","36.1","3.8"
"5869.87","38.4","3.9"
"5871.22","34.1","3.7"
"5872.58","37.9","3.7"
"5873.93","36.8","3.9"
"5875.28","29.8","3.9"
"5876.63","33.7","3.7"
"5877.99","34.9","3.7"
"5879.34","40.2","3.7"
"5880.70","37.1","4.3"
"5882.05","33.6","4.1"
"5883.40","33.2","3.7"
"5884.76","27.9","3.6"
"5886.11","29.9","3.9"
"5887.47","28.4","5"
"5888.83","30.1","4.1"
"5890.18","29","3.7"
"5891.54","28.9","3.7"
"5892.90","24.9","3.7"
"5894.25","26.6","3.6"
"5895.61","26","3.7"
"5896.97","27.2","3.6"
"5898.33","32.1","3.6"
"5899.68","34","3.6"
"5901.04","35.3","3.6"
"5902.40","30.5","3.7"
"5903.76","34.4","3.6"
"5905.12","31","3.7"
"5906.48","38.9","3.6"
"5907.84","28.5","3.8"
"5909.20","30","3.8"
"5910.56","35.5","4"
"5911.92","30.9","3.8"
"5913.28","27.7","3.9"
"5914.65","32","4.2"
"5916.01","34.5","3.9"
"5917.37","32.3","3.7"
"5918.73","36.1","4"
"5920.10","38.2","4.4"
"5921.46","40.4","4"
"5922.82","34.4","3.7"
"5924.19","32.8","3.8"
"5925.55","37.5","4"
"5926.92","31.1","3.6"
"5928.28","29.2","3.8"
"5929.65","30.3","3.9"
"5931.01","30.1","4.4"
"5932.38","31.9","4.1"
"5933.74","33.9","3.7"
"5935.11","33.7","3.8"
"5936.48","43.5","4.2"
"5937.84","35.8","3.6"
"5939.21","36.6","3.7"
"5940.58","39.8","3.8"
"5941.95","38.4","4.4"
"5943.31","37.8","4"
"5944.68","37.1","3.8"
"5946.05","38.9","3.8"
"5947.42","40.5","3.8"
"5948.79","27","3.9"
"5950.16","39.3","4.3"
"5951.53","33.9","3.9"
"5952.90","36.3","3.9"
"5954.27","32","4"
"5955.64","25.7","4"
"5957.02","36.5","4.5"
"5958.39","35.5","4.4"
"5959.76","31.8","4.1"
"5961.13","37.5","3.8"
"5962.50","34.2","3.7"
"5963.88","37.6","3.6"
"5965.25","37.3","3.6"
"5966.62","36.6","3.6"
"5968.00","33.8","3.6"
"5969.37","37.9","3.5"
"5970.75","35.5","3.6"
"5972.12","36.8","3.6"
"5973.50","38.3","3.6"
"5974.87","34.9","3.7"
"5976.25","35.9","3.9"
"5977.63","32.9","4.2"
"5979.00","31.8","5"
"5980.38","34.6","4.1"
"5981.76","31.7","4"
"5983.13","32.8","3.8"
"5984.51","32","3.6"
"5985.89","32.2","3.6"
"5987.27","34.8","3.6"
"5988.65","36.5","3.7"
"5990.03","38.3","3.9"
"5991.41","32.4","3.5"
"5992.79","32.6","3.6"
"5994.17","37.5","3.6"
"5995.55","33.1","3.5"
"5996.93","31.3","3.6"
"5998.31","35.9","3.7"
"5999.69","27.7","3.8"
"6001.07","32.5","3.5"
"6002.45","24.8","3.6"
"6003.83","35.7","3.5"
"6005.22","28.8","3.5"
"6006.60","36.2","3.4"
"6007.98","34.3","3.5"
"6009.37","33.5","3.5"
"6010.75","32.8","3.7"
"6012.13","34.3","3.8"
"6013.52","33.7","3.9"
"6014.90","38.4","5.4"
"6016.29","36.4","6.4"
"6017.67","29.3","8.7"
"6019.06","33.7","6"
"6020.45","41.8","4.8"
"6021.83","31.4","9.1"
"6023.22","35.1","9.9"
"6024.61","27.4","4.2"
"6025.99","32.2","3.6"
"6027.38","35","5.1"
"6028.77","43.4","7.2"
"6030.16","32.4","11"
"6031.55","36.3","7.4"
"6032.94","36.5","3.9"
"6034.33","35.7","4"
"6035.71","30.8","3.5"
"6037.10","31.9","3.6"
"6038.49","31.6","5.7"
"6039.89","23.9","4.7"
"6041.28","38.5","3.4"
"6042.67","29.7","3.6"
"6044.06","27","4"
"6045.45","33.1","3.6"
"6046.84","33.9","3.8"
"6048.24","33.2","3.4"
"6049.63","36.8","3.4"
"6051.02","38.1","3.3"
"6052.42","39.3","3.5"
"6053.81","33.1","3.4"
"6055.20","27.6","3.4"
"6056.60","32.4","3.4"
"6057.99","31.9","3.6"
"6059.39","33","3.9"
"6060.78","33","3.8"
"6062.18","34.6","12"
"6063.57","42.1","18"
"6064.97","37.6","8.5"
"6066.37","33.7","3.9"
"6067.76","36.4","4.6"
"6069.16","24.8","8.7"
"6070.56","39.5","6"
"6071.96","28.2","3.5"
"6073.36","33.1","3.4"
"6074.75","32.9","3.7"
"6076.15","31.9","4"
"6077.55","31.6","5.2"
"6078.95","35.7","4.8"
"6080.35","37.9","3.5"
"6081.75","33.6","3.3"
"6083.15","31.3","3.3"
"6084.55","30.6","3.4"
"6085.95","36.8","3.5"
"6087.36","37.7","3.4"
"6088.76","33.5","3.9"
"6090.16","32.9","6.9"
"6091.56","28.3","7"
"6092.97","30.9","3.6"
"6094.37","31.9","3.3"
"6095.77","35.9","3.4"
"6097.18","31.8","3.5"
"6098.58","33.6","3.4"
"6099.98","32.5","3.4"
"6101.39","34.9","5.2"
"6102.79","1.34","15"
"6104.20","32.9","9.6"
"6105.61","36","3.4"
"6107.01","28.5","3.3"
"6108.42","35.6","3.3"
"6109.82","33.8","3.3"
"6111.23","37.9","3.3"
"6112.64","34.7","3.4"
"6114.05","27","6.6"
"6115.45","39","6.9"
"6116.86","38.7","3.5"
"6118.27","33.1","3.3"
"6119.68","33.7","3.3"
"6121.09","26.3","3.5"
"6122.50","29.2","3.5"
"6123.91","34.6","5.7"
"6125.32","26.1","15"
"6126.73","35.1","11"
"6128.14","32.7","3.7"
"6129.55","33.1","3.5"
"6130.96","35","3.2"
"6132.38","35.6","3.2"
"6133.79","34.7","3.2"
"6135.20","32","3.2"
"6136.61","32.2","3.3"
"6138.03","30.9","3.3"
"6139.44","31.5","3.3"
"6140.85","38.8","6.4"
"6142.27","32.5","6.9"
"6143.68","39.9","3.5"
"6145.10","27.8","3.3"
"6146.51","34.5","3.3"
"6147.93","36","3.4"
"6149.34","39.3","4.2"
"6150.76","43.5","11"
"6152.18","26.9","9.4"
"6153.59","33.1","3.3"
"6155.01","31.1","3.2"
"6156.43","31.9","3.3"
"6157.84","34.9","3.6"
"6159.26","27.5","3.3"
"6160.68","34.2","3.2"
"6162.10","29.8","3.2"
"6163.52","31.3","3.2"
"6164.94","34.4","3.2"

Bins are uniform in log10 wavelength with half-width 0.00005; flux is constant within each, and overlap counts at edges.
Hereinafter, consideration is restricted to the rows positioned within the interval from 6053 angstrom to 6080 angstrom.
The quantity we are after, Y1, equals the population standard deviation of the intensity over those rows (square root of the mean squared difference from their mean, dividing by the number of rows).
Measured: 3.9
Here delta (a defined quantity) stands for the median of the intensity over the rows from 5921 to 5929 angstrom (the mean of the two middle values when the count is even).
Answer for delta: 34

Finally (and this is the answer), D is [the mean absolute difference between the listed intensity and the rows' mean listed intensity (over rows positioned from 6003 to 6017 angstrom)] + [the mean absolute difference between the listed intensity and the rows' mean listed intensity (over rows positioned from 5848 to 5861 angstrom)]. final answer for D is 5.5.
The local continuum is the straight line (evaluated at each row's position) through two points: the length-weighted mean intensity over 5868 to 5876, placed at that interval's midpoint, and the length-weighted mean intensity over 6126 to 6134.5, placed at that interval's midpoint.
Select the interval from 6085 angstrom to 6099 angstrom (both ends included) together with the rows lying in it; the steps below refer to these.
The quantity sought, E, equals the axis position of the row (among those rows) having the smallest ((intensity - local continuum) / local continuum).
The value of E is 6091.56 angstrom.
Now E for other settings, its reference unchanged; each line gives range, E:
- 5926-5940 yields 5928.28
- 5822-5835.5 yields 5828.12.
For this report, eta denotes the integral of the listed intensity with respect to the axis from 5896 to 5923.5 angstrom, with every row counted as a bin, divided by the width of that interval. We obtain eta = 33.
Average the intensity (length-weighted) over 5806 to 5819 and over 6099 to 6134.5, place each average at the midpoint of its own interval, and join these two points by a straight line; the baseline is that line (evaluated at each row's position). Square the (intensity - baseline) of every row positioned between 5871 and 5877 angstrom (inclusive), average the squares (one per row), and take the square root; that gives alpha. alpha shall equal 2.85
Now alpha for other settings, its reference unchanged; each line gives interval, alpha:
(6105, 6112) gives 3.89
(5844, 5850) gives 3.68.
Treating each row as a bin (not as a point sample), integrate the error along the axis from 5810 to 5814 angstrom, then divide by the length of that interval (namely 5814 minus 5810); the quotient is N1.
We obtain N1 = 4.1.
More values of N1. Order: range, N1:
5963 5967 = 3.6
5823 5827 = 4.6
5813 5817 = 4.0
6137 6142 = 4.5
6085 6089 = 3.5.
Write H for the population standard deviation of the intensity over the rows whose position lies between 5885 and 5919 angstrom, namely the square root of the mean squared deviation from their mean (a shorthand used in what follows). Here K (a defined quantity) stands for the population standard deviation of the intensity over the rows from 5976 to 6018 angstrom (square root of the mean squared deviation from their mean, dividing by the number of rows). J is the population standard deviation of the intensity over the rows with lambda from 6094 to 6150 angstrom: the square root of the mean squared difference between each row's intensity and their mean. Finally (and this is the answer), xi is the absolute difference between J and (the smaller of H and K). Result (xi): 3.1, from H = 3.4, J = 6.1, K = 3.0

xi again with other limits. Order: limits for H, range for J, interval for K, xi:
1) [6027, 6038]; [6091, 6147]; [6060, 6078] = 2.3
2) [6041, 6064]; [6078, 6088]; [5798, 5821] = 1.1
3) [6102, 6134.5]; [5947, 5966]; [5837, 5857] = 0.6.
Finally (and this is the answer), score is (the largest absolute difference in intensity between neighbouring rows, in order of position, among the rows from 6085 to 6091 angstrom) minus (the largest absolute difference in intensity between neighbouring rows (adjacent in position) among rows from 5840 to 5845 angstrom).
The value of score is -4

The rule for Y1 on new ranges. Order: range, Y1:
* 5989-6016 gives 3.4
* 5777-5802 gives 4.8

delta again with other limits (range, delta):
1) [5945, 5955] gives 36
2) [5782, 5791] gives 34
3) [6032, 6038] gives 34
